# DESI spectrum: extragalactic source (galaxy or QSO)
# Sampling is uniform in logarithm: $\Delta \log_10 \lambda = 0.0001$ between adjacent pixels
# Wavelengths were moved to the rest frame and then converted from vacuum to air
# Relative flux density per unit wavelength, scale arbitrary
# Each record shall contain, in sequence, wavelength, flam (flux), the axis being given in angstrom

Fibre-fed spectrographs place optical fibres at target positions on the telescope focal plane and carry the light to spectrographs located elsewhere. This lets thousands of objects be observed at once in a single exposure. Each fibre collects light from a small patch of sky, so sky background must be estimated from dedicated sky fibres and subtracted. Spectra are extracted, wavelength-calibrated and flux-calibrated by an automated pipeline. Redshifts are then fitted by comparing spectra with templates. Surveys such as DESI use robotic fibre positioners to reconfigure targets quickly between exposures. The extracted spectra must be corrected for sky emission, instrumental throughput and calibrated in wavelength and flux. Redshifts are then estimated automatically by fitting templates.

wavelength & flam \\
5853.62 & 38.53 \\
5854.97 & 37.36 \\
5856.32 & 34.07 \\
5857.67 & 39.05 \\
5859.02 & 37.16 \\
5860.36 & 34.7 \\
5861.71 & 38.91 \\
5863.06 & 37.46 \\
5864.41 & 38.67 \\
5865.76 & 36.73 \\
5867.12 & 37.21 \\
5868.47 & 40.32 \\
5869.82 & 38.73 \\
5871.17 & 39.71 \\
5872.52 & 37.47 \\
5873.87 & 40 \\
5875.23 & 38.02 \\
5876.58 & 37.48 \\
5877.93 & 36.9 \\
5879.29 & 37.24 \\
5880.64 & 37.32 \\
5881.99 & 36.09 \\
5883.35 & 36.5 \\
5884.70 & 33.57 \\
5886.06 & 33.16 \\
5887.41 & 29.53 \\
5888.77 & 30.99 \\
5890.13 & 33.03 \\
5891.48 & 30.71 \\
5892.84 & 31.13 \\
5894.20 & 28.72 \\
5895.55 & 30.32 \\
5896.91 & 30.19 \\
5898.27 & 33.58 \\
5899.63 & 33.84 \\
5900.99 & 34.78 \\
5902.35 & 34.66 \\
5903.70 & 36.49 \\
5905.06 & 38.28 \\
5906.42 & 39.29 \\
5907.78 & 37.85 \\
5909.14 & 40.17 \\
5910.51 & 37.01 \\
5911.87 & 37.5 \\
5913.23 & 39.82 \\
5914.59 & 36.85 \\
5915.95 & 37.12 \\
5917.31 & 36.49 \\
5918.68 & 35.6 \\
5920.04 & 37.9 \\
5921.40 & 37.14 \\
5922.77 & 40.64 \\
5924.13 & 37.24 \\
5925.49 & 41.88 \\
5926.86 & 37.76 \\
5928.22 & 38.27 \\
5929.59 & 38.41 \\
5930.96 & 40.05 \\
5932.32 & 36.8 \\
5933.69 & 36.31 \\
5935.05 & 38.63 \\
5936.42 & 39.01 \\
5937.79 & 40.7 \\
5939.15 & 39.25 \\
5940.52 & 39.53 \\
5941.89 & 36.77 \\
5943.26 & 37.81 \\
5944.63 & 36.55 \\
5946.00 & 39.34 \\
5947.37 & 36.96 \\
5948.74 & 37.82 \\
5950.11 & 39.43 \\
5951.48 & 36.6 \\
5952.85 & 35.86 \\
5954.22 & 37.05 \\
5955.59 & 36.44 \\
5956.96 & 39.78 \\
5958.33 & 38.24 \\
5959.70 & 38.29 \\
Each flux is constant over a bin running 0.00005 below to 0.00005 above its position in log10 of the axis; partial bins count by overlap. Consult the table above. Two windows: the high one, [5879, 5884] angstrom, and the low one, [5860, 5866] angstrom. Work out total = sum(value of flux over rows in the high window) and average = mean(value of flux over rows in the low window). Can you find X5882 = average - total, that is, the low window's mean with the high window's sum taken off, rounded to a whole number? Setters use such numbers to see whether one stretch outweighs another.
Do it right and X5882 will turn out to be -110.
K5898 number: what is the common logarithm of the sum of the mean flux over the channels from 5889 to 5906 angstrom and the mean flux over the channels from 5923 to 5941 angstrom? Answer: 1.86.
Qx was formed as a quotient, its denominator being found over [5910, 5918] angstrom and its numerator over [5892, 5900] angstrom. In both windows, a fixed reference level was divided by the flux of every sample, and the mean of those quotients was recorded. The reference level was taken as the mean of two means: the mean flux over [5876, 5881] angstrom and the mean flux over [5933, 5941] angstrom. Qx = 1.20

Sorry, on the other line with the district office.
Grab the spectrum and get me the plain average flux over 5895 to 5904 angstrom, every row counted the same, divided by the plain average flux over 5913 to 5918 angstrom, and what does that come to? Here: 0.89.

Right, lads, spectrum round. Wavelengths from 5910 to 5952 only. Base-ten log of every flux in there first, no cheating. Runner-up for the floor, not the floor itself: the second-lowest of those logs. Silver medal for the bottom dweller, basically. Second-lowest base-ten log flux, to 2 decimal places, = 1.56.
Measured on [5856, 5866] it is 1.54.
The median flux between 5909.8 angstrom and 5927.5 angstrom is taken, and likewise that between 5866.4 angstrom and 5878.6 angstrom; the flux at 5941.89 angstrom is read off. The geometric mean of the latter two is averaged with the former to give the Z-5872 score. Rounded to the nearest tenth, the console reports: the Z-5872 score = 37.3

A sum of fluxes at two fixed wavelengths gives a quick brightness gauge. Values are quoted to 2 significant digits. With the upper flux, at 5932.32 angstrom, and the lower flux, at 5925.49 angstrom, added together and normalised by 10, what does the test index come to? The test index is 7.9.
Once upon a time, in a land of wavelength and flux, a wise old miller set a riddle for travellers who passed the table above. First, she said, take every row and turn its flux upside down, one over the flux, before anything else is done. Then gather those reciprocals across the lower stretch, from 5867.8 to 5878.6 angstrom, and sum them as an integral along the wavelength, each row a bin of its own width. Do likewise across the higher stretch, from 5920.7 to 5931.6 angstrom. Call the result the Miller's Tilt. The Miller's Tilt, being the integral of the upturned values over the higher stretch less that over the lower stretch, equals 0.000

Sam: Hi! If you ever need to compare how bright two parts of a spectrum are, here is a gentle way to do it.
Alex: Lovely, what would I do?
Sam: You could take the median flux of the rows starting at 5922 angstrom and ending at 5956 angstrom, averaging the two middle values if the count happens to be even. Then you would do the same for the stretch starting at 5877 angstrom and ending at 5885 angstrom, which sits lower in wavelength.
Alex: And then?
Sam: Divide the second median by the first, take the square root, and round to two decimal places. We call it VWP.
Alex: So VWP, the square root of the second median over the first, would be 0.99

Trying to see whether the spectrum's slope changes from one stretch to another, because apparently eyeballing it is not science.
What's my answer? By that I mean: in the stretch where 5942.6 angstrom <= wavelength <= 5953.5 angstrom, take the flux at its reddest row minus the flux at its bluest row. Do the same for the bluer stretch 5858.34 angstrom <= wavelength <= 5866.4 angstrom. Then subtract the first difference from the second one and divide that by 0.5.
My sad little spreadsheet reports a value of 3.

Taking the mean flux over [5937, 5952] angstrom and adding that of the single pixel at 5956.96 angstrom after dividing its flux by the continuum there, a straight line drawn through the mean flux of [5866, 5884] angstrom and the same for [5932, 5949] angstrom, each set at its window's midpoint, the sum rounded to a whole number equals 39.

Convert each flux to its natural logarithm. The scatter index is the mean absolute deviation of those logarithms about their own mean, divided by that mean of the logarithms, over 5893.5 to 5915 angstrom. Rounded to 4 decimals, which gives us 0.0232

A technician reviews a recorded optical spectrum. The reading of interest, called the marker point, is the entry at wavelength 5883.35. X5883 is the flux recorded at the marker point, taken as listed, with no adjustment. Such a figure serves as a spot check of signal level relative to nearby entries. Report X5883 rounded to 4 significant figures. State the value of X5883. 36.50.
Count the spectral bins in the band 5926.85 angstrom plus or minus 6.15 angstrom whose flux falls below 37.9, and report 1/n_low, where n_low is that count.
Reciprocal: 0.250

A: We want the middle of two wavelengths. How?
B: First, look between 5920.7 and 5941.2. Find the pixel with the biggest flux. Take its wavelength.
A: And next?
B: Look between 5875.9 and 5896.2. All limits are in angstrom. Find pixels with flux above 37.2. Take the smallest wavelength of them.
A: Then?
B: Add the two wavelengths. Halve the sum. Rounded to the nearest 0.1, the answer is 5901.0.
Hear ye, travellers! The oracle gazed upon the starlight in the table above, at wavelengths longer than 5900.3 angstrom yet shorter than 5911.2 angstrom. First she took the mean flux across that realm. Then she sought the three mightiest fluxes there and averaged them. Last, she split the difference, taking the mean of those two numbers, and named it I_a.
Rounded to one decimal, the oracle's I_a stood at 38.3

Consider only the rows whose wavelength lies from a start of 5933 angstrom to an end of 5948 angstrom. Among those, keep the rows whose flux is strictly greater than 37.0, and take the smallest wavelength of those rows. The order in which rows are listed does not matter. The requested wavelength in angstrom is 5935.05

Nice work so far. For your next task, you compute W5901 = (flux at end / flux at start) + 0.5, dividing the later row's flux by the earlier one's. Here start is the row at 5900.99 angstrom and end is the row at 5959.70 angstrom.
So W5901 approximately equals 1.60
